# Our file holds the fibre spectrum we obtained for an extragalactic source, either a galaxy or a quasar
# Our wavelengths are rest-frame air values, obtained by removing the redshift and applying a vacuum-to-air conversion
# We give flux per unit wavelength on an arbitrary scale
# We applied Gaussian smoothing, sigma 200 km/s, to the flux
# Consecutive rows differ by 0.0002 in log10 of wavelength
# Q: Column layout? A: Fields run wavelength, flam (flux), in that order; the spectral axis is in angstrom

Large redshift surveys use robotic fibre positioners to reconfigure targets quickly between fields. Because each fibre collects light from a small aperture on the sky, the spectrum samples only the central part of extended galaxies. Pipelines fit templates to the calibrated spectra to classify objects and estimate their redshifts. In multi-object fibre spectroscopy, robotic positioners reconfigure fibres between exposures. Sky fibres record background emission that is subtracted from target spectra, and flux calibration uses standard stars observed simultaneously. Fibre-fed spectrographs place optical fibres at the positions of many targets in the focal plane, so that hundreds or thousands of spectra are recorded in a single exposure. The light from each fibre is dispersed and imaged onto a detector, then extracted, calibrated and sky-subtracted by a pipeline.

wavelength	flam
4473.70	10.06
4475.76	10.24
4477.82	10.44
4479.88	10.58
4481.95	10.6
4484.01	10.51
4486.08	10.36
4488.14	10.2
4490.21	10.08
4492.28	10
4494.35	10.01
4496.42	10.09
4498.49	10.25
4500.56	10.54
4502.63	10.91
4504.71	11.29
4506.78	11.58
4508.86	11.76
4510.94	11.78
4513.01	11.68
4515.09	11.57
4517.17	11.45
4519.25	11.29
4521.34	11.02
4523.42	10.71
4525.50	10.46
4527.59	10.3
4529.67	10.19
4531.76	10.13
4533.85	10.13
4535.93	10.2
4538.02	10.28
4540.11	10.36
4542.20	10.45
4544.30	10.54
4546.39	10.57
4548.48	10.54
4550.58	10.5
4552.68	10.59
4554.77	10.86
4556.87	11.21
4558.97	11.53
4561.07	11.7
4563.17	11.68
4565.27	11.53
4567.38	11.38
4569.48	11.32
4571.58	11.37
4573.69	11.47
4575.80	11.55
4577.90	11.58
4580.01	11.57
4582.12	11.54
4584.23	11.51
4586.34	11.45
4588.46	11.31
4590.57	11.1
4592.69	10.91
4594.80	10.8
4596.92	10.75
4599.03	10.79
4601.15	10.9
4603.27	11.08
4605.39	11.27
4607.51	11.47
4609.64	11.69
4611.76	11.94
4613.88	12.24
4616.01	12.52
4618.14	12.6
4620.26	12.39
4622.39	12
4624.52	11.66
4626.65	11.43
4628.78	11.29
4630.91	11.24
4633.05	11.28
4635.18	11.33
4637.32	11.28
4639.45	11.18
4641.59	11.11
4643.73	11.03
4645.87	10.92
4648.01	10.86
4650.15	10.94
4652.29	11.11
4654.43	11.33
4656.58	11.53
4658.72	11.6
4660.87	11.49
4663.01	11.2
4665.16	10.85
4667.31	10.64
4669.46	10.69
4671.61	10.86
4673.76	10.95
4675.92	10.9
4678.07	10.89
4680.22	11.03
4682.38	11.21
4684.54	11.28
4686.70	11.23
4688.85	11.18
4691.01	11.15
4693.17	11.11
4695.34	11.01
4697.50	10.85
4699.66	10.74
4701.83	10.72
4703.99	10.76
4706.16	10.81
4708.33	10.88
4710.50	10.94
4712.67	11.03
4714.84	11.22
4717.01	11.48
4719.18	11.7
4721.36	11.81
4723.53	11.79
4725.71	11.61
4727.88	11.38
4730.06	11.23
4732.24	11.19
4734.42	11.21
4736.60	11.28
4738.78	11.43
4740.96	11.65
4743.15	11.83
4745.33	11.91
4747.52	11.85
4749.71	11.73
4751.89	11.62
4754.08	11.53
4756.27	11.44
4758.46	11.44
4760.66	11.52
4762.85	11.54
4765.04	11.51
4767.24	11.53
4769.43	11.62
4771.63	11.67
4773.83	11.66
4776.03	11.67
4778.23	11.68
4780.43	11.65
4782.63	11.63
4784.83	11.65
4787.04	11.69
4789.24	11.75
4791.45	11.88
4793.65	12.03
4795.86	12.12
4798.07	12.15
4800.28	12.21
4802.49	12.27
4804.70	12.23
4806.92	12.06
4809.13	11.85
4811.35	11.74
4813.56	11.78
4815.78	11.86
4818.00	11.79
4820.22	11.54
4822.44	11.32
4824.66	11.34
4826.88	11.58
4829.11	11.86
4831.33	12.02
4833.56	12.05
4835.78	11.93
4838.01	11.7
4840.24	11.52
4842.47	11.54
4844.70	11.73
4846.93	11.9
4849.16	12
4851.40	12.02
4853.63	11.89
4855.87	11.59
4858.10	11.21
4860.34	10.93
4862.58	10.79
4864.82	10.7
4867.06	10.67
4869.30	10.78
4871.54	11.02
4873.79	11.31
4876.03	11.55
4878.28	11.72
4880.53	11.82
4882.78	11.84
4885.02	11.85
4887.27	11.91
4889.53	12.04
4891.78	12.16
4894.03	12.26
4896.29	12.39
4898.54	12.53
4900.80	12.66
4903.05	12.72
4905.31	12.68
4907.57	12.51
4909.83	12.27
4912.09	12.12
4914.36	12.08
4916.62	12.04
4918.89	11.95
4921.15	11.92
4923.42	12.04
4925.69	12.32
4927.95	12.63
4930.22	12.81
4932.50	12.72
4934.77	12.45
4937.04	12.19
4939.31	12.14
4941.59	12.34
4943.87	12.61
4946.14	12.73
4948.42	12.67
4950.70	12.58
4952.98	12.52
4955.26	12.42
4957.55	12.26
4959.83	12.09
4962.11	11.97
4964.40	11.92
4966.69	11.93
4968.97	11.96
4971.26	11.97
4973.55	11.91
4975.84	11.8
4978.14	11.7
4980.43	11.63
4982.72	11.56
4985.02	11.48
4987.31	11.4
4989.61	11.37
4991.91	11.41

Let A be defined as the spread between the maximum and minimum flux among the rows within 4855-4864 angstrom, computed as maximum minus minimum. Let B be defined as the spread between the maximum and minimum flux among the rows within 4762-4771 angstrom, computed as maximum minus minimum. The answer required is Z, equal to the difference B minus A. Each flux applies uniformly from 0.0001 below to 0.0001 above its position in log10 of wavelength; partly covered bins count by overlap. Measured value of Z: -0.7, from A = 0.80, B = 0.11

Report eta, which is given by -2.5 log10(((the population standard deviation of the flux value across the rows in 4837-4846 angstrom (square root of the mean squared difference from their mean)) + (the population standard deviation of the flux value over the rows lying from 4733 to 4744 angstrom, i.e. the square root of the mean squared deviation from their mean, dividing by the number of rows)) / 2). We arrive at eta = 2.0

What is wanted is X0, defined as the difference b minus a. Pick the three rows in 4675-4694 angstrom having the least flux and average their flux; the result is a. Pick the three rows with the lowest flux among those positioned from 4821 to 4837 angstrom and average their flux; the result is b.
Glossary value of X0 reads 0.5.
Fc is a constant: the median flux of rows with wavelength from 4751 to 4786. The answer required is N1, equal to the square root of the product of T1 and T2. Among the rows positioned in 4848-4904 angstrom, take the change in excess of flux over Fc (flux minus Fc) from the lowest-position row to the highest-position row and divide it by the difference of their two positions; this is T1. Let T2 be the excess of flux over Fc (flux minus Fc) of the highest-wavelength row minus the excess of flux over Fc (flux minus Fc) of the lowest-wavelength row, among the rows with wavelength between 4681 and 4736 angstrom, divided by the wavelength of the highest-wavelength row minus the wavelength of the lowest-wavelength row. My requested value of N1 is 0.000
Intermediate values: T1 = 0.013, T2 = 0.0000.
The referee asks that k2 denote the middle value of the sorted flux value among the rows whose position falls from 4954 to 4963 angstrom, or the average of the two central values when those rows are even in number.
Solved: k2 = 12.2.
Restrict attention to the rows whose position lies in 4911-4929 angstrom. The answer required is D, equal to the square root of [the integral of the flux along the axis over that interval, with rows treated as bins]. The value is 15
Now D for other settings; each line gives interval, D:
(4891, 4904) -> 13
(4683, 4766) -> 31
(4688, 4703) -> 13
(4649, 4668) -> 15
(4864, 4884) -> 15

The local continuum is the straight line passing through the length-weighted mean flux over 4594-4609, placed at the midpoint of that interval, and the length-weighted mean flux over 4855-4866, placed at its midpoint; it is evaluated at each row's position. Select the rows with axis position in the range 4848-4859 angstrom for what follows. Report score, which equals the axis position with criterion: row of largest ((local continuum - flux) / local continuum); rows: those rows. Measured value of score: 4858.10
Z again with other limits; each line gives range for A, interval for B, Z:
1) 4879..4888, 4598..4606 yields 0.4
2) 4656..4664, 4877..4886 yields -0.3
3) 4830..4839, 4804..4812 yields 0.1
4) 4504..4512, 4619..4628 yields 0.5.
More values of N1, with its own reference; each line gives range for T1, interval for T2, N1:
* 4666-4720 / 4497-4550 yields 0.011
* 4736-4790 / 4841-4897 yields 0.012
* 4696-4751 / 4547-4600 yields 0.009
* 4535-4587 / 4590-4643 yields 0.002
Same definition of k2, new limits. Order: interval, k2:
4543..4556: 10.6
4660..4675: 10.9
